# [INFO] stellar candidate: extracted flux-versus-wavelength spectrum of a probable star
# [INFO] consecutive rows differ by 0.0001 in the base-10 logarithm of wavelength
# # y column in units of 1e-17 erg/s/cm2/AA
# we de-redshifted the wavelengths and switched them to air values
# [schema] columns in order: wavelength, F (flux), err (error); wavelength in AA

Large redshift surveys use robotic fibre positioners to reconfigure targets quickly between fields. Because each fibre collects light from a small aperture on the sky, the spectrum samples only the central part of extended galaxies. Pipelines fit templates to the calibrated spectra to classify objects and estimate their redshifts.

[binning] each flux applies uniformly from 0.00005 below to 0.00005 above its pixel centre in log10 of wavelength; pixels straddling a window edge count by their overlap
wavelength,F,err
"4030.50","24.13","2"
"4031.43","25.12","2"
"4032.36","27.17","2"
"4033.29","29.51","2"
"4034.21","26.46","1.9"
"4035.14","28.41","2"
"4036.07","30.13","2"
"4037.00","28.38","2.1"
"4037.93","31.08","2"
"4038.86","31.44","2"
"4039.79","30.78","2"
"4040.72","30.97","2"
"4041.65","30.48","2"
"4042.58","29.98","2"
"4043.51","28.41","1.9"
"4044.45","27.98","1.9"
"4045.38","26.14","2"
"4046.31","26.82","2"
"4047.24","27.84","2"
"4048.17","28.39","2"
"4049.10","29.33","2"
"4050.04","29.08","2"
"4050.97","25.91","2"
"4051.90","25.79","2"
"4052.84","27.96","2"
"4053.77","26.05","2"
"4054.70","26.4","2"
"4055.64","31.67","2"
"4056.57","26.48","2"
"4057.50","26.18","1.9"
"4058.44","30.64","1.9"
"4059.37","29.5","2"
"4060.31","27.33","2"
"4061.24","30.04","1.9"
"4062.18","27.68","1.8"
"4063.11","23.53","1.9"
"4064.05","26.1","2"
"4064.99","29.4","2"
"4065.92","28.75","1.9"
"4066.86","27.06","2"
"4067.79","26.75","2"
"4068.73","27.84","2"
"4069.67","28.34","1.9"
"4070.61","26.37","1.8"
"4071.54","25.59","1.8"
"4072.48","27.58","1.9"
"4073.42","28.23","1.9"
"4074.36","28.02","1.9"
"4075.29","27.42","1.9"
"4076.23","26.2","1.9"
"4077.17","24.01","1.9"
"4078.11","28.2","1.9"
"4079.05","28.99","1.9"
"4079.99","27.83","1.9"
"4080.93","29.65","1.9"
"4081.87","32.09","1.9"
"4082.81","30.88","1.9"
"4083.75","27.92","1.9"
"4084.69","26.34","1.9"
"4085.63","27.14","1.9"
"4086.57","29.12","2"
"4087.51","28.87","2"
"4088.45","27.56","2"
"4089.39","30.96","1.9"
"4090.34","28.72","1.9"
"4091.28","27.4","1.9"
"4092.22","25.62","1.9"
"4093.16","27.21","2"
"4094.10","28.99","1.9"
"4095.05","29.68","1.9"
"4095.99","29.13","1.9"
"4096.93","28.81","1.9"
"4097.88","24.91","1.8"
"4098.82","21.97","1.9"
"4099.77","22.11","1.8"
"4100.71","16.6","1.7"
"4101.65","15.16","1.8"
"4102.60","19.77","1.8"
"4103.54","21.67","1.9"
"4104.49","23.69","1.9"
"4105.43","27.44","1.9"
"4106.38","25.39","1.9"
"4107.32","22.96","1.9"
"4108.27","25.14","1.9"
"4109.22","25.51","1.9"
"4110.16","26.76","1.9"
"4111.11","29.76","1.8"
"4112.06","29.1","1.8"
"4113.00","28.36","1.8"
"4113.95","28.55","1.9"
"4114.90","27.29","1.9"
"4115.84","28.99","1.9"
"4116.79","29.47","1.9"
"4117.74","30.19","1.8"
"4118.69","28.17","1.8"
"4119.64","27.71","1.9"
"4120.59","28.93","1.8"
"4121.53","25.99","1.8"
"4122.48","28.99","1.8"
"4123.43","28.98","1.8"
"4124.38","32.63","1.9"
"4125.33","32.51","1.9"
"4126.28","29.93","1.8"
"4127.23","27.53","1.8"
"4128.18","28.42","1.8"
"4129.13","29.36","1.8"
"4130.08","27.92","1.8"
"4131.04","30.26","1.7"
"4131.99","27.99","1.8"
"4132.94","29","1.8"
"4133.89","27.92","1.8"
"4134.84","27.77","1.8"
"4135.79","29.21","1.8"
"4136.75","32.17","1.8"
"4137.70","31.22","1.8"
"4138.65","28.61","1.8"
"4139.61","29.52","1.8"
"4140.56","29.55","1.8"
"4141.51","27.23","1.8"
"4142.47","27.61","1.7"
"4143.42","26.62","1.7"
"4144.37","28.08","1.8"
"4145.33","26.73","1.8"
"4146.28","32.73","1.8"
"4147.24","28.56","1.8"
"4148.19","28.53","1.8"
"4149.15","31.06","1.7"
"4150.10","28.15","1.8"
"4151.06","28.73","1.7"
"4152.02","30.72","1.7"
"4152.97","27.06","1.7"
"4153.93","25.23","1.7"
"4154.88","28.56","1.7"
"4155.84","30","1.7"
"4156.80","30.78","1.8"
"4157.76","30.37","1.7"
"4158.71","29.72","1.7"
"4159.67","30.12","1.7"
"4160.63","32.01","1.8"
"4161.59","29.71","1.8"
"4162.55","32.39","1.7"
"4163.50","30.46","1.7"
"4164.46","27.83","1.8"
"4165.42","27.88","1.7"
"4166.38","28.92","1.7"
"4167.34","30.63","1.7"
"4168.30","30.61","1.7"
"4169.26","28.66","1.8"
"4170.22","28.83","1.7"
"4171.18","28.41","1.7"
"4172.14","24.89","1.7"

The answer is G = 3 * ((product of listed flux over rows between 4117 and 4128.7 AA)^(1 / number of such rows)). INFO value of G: 87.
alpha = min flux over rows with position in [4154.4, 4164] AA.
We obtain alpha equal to 28.56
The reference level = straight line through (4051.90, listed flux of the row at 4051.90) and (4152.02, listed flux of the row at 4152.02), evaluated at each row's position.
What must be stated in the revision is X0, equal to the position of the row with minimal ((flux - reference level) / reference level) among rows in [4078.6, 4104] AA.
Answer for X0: 4101.65 AA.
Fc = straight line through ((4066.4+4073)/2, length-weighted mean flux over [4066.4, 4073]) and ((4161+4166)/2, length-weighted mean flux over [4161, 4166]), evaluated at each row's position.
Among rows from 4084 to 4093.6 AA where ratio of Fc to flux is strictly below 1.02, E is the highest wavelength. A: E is 4093.16 AA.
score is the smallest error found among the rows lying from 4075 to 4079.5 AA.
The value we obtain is 1.90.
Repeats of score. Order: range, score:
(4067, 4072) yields 1.80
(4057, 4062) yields 1.90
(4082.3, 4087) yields 1.90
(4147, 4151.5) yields 1.70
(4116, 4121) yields 1.80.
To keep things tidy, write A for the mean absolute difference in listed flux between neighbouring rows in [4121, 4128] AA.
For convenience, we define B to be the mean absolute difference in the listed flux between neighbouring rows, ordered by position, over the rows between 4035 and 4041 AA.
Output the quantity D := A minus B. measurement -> 0.73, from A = 2.0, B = 1.2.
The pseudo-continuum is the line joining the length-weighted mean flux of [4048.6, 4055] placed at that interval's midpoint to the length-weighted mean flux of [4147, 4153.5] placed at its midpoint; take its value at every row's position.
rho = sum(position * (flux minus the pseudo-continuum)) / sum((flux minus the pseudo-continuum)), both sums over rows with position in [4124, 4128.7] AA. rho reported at 4124.7 AA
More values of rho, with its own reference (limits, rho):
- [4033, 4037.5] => 4035.3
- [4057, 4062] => 4060.0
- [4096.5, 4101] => 4099.8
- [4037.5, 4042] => 4039.7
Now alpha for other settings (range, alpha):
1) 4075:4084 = 24.01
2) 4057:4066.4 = 23.53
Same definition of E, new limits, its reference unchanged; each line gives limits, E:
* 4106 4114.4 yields 4113.95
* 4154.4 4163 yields 4162.55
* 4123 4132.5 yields 4131.04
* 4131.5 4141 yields 4140.56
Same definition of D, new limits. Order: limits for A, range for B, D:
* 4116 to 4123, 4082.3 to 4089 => 0.25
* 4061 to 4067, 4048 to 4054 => 1.03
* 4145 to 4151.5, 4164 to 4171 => 1.88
